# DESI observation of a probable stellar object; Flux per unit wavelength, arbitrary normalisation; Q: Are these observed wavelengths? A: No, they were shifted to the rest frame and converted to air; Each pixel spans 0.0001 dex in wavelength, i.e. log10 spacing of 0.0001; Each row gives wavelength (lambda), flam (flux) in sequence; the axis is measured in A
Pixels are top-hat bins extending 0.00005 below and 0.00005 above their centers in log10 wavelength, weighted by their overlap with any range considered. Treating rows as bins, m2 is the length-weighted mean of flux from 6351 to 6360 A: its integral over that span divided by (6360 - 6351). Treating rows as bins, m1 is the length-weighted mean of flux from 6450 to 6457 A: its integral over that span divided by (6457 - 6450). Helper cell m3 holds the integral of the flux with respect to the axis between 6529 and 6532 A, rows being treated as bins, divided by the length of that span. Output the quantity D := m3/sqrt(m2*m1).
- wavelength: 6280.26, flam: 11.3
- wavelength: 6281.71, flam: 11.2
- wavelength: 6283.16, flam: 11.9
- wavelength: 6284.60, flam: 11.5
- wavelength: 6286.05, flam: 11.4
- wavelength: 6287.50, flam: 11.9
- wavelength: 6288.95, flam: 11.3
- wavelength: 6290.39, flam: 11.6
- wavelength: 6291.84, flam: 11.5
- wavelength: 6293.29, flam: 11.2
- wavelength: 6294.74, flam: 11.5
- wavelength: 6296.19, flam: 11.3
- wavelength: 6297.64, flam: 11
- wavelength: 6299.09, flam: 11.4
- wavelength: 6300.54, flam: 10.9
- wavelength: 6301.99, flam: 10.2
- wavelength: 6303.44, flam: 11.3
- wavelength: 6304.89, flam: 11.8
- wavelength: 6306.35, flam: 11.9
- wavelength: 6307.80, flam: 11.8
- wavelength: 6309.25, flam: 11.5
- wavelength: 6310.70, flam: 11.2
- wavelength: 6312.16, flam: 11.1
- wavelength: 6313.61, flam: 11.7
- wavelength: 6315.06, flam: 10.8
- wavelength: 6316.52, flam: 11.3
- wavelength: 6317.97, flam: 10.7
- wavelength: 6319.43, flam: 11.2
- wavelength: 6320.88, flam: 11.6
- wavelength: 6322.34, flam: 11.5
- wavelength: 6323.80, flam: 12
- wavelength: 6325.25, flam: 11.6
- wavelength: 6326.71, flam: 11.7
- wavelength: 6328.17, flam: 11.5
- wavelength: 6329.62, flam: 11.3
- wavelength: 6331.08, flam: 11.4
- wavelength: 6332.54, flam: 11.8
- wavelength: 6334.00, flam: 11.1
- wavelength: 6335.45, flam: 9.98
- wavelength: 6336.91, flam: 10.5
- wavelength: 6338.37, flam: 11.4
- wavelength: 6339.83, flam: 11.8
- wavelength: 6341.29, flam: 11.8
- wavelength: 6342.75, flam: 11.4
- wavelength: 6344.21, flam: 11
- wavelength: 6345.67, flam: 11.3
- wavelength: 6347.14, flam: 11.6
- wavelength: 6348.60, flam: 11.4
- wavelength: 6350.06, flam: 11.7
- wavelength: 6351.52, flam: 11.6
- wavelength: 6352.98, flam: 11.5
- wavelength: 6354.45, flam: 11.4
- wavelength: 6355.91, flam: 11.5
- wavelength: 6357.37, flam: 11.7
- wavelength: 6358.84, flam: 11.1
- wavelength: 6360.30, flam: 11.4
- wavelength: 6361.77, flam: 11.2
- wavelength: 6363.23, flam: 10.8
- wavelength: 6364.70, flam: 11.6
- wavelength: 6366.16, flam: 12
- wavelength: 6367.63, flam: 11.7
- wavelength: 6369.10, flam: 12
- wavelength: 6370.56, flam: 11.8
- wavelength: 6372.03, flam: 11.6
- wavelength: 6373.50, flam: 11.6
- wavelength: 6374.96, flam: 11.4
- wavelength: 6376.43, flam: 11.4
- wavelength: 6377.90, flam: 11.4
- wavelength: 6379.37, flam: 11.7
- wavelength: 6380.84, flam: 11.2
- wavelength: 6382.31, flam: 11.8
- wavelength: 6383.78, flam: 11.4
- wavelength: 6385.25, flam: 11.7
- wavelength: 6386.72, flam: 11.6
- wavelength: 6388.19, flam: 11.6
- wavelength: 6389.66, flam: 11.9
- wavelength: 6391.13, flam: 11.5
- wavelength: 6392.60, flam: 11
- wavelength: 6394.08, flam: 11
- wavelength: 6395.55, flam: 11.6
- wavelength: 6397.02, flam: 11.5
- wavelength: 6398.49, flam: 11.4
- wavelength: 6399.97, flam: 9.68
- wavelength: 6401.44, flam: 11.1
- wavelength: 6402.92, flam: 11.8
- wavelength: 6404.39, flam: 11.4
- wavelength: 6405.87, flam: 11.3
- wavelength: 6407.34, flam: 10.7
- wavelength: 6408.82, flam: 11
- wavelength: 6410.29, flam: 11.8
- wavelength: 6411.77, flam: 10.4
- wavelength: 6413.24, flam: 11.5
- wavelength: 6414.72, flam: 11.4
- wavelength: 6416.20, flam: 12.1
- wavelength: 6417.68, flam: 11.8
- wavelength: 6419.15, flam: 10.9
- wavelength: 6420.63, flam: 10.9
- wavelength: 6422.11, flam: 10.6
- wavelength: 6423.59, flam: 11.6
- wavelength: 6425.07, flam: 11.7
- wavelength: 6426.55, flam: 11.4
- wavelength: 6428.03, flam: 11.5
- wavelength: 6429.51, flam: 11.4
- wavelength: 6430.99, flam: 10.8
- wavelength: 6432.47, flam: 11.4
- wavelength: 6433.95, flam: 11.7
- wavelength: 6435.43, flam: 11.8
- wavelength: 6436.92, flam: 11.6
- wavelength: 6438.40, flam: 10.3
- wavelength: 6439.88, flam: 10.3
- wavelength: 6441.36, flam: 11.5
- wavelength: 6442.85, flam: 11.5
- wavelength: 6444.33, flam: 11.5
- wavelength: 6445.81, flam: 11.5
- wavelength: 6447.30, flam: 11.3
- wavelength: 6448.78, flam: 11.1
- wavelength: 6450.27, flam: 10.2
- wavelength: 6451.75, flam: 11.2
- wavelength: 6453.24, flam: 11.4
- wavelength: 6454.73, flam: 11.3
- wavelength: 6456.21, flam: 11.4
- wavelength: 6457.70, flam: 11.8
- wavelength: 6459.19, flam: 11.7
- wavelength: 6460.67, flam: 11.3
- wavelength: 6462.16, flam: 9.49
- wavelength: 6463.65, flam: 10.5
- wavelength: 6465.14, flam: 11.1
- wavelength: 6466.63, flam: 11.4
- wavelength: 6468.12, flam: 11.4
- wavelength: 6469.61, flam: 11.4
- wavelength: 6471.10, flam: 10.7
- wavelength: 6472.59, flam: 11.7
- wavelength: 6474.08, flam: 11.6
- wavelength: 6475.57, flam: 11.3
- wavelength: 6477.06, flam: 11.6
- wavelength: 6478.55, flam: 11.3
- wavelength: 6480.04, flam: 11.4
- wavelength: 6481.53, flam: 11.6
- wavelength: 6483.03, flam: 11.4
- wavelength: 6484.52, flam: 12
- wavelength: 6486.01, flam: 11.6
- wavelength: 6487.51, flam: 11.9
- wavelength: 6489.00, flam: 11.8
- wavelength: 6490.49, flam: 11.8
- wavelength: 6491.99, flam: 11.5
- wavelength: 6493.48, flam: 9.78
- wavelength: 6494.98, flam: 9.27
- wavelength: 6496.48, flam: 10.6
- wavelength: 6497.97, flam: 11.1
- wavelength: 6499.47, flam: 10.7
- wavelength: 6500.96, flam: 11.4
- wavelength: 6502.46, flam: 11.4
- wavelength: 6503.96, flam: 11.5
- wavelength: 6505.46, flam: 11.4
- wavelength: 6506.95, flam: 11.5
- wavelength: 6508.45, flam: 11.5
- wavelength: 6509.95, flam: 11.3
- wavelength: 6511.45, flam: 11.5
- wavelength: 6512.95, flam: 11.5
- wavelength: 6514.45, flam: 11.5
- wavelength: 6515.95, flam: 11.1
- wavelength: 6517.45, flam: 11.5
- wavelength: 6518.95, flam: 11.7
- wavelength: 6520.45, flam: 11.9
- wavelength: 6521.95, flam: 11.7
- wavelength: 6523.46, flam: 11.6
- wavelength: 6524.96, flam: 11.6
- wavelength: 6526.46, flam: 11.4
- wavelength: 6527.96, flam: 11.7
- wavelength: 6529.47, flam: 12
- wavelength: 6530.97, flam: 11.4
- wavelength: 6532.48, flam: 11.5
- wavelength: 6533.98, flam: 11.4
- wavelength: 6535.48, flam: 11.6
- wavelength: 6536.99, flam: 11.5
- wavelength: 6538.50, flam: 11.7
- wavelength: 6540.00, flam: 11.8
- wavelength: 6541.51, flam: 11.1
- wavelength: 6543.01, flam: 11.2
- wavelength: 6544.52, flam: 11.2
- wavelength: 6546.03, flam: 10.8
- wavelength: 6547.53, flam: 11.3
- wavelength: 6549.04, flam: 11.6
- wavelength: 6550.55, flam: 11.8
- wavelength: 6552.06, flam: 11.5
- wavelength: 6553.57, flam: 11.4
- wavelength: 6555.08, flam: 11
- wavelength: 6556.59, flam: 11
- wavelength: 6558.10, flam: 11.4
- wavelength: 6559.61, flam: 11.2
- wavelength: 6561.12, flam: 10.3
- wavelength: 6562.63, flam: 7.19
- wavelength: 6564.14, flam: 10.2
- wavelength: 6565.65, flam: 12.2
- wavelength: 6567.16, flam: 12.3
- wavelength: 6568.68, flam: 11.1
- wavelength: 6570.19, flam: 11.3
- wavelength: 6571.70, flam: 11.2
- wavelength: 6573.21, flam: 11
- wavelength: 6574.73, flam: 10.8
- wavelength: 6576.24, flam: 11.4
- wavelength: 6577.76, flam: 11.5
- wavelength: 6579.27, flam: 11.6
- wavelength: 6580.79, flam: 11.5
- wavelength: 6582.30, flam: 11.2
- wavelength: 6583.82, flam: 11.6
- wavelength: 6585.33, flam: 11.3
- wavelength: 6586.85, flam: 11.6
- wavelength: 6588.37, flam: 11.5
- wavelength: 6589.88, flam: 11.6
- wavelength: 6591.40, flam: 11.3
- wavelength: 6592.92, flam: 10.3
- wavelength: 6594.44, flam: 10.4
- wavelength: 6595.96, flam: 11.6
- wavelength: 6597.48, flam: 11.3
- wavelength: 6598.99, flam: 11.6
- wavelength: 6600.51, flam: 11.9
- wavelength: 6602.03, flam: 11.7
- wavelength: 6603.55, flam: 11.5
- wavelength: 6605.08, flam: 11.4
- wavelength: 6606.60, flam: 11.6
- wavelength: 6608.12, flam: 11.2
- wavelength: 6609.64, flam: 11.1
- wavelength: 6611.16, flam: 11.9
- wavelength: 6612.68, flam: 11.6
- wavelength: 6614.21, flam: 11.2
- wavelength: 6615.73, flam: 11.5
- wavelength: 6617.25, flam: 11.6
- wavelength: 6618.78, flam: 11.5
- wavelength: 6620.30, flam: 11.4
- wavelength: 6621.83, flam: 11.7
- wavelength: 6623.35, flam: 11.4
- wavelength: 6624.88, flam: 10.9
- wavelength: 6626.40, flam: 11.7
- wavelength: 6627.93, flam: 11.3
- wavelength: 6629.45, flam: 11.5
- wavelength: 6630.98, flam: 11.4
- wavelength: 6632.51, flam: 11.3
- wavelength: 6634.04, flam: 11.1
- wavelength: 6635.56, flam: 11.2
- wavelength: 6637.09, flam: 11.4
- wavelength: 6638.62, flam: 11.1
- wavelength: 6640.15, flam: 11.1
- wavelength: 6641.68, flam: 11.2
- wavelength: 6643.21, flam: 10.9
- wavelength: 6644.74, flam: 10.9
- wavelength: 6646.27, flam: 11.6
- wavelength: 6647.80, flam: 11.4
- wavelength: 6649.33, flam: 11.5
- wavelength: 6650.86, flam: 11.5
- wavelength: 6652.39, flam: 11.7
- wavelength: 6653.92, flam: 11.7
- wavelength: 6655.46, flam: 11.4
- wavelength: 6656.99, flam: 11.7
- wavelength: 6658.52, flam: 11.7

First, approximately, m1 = 11.2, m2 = 11.5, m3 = 11.6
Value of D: 1.03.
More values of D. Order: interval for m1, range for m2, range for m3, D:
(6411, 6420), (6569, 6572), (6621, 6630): 1.01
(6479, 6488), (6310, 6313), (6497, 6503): 0.98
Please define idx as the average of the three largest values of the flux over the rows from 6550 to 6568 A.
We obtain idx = 12.1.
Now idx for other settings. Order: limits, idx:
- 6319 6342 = 11.9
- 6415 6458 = 11.9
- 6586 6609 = 11.7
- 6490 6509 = 11.6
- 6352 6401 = 12.0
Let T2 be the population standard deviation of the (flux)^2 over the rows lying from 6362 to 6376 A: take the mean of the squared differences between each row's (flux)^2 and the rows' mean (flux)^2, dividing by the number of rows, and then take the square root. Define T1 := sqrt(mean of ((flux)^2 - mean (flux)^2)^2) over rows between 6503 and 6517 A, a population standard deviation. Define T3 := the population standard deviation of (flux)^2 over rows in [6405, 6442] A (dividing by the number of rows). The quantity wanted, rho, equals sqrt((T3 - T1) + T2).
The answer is 4.0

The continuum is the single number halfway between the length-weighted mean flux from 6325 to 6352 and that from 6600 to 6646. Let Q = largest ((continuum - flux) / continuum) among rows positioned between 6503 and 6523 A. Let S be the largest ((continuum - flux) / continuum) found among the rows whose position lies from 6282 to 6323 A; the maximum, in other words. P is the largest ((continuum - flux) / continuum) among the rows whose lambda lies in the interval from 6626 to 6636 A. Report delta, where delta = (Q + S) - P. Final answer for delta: 0.10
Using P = 0.023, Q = 0.02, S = 0.10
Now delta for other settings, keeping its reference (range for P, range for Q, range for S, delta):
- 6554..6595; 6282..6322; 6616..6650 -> -0.22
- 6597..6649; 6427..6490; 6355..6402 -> 0.27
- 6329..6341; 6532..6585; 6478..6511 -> 0.43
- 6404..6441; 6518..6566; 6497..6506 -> 0.33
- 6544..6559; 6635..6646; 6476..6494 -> 0.13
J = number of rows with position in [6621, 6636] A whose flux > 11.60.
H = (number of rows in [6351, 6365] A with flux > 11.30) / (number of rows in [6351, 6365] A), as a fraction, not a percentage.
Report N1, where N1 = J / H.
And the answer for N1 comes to 2.9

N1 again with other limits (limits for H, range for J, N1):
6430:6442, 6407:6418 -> 4.8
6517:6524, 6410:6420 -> 3.0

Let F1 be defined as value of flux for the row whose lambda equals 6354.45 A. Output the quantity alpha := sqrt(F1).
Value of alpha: 3.38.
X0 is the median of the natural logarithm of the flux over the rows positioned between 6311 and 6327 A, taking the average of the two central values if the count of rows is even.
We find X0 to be 2.44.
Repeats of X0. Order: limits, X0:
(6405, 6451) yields 2.43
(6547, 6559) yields 2.43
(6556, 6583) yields 2.42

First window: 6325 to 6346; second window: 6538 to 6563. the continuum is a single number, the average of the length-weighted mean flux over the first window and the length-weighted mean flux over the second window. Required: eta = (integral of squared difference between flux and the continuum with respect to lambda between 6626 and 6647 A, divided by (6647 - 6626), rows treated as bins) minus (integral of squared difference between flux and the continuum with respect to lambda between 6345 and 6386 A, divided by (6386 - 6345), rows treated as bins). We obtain -0.12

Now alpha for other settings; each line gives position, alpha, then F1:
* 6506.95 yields 3.39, 11.5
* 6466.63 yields 3.38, 11.4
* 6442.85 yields 3.39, 11.5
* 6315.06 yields 3.29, 10.8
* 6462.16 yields 3.08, 9.49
